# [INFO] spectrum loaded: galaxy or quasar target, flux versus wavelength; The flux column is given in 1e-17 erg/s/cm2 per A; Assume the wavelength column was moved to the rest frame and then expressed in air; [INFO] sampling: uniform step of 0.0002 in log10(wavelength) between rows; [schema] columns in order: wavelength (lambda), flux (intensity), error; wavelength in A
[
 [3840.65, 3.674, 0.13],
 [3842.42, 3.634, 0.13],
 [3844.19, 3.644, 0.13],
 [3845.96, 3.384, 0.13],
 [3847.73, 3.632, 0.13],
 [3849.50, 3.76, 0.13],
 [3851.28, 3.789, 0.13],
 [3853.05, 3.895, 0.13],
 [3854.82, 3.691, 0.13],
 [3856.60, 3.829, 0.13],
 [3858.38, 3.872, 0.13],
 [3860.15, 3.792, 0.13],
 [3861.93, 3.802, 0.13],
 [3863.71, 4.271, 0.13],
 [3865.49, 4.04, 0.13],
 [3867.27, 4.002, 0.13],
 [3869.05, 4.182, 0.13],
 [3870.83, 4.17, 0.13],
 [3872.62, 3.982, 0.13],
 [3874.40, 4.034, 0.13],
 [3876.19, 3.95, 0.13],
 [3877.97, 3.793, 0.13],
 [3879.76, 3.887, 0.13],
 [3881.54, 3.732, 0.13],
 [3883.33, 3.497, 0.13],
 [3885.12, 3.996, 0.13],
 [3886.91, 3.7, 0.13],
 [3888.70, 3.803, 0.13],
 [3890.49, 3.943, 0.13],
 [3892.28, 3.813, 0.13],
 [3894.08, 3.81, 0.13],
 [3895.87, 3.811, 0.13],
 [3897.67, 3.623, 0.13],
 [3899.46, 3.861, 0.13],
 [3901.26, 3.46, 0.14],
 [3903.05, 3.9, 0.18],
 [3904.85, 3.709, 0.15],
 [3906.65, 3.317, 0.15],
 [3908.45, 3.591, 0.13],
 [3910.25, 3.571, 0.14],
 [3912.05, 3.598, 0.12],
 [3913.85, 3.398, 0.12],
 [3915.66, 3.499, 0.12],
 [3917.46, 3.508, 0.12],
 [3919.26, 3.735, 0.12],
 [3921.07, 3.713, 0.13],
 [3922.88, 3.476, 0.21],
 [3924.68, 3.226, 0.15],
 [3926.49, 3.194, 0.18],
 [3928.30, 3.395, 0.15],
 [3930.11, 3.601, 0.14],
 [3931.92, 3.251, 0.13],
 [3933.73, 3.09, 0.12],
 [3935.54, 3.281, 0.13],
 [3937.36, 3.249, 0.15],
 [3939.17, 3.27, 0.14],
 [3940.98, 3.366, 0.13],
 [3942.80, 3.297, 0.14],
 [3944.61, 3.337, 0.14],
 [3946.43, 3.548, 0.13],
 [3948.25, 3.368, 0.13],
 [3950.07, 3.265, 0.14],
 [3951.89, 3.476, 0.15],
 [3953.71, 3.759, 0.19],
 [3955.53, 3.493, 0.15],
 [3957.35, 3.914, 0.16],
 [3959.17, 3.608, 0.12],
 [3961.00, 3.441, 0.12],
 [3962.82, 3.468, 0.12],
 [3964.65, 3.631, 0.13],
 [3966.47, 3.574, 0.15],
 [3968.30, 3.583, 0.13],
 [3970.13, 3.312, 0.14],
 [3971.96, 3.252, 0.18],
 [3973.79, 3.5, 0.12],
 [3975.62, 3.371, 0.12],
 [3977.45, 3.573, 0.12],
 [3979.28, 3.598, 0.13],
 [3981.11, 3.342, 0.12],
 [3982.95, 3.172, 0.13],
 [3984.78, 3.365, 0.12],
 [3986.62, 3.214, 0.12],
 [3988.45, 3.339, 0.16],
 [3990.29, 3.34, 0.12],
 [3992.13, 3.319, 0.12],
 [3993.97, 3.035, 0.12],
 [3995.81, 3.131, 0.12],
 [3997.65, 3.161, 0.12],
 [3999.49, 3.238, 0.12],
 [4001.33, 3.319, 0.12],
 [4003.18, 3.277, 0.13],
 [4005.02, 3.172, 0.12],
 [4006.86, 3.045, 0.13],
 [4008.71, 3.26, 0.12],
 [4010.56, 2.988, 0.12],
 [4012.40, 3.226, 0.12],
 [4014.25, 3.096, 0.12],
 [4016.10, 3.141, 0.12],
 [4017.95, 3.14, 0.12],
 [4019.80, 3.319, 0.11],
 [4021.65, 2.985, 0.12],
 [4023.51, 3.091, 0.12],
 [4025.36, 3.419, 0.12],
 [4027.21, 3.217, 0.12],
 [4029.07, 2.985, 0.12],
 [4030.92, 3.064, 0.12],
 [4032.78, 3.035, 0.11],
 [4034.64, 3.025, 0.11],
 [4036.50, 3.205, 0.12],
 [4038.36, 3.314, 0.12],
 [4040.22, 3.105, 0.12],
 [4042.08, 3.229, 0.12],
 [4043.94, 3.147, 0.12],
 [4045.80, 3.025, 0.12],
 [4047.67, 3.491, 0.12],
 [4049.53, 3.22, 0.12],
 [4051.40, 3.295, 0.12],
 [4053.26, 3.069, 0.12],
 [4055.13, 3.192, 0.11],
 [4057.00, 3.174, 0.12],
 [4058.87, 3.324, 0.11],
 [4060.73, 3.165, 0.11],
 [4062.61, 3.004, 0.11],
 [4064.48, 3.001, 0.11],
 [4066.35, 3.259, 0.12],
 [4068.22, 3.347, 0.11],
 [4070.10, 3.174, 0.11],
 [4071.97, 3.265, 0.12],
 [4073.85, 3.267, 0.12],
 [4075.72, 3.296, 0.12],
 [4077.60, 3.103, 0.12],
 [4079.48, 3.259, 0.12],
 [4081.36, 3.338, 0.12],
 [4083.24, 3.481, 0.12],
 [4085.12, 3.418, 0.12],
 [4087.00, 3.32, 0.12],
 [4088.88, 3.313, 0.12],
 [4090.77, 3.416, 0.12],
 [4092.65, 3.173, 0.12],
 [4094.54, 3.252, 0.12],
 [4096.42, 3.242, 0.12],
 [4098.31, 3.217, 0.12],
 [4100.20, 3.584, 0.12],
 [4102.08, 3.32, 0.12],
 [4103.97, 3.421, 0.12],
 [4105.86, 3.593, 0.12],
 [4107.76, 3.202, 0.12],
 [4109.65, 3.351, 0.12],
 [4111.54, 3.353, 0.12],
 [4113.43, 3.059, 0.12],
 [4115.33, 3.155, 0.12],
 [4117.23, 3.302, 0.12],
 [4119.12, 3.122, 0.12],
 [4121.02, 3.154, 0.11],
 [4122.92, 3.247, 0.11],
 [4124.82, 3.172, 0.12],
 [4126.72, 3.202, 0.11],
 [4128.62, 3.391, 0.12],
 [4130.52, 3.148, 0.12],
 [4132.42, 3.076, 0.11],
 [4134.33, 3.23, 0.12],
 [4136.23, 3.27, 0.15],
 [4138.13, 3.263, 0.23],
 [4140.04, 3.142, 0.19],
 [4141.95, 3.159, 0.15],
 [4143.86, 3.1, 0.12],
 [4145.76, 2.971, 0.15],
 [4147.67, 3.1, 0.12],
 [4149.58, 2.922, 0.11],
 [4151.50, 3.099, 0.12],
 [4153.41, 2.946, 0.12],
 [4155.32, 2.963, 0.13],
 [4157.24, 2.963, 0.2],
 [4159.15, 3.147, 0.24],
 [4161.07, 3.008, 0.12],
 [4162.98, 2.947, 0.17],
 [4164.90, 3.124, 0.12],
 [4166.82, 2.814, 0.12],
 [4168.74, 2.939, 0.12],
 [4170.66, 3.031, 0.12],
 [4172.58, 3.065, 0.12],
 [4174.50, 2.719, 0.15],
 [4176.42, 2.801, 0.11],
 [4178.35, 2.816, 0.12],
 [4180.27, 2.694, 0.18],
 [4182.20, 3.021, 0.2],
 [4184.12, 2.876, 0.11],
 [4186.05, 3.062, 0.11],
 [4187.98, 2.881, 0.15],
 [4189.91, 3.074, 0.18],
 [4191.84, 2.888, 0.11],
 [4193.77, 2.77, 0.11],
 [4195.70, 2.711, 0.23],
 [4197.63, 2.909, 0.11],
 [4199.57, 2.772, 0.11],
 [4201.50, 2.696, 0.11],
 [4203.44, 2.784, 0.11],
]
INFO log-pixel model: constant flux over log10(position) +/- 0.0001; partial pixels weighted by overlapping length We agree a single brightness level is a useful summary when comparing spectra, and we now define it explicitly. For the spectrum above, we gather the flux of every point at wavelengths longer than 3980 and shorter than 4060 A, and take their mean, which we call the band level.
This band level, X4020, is 3.19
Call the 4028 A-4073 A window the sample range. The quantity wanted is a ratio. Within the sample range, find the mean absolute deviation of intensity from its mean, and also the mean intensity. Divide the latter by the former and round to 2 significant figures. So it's 30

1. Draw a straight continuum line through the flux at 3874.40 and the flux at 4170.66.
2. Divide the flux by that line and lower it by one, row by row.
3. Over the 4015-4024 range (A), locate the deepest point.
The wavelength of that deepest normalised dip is 4021.65 A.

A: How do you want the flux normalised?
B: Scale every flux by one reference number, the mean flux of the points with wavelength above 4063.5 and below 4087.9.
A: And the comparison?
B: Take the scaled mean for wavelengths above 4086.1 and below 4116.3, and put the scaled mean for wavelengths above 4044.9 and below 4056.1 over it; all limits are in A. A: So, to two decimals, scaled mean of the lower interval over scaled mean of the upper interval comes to 0.97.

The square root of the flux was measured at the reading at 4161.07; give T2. 1.73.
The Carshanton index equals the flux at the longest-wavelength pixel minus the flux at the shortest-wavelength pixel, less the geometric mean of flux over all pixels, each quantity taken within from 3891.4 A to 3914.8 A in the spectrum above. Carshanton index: -4.1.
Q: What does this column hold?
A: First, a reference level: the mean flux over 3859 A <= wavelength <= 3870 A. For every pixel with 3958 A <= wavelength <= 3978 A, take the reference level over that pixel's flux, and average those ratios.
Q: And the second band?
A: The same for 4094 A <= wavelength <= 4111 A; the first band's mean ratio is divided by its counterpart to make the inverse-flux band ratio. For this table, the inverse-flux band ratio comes 0.96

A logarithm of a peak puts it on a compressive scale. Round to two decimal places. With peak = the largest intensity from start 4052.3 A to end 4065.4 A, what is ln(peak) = 1.20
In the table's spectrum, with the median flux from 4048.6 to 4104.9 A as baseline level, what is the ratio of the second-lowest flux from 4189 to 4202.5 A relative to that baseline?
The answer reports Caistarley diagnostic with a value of 0.83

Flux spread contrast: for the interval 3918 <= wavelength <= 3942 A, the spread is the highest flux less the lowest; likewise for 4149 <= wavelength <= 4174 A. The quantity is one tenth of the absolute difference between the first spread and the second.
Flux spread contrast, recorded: 0.031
